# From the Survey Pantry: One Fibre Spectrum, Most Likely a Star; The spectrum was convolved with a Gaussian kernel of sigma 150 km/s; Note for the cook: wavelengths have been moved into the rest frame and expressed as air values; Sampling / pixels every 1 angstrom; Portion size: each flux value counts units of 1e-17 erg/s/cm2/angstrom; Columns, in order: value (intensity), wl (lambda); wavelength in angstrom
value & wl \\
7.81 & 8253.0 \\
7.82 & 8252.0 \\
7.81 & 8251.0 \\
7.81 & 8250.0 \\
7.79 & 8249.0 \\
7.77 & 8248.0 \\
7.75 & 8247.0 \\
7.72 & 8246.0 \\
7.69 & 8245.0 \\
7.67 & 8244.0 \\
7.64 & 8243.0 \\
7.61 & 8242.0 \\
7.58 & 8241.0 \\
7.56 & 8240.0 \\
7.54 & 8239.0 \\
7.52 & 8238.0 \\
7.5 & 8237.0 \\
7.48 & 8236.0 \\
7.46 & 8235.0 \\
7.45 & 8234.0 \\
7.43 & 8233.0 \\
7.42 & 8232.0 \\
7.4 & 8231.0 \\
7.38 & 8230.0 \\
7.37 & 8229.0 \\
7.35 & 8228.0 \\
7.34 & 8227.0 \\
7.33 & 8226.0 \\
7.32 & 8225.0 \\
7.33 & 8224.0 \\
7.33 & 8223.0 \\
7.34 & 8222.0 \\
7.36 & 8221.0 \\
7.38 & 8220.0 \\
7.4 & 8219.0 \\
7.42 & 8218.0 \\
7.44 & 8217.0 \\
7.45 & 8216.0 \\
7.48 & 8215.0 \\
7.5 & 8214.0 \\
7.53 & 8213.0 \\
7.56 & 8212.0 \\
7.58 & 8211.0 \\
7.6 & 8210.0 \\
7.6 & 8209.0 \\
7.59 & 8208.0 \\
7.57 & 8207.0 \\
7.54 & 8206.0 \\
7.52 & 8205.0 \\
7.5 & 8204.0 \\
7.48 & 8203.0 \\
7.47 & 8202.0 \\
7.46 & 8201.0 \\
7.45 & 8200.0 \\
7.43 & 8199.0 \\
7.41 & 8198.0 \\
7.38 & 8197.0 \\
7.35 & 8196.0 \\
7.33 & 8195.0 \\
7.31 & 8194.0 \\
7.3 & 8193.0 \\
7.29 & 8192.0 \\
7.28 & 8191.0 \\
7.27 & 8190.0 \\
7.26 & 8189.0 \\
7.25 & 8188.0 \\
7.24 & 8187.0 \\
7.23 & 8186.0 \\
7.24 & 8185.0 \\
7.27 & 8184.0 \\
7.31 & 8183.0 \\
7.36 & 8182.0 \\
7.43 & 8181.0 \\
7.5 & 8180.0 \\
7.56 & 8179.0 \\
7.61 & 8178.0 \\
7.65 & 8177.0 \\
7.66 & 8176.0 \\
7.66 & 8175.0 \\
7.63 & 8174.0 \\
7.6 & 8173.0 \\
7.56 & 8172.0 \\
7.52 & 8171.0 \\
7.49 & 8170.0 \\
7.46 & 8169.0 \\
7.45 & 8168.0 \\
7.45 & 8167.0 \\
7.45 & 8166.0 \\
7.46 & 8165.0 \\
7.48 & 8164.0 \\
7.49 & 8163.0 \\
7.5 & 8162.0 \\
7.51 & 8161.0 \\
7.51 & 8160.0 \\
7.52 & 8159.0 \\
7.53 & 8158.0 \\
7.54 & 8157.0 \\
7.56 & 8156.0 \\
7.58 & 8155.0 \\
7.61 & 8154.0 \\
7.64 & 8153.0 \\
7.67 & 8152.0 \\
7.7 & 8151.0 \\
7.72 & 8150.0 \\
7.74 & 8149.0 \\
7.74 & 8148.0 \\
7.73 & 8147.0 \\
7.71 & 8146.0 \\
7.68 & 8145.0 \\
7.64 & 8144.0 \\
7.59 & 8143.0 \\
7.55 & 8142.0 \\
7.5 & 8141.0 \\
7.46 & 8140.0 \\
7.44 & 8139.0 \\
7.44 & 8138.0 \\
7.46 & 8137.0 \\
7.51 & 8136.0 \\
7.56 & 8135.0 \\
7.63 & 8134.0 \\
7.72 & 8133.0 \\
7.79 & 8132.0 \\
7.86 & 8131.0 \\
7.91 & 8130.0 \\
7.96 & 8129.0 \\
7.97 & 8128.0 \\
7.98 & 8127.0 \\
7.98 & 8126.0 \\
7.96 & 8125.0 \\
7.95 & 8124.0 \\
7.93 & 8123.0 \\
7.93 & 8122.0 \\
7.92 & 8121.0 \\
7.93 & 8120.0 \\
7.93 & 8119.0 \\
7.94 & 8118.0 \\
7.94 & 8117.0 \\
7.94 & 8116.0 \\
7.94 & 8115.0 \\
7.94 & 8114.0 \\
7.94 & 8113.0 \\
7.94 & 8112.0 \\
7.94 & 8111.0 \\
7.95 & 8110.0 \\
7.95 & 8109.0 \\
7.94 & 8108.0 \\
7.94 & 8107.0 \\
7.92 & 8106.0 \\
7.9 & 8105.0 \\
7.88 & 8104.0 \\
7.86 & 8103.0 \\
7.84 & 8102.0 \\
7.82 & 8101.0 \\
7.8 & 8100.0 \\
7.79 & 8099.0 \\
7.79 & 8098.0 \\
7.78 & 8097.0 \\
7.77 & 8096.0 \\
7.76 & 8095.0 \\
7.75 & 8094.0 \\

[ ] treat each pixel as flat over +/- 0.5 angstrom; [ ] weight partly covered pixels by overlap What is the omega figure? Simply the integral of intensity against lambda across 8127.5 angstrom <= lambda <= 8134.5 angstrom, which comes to 54.8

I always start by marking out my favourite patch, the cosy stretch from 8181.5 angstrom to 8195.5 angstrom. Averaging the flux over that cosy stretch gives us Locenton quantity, 7.28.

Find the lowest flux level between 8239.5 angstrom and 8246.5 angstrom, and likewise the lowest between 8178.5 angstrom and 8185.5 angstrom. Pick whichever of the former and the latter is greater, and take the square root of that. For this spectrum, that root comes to 2.75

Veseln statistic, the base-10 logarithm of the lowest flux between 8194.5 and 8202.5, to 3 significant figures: 0.865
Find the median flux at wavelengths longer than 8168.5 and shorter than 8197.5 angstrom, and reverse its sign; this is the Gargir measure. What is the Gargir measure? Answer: -7.36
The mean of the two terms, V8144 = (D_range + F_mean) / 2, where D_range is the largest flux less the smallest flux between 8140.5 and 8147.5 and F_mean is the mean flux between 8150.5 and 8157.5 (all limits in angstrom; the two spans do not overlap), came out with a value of 3.92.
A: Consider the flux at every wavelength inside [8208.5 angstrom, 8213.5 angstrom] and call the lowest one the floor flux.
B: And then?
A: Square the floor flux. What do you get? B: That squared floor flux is 57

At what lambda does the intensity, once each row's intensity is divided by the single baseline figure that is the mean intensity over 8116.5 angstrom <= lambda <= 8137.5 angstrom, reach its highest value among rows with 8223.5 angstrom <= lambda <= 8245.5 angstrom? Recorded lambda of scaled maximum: 8245.0 angstrom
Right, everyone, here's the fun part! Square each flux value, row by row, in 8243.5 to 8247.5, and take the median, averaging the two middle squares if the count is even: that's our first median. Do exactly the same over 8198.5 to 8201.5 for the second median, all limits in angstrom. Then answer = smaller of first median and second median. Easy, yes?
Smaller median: 55.5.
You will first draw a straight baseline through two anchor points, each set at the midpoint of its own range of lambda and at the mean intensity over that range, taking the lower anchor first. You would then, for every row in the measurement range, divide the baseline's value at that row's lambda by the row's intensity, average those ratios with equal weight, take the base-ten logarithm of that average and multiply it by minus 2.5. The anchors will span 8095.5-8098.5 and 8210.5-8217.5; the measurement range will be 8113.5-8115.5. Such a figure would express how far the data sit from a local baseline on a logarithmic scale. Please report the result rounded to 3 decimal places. 0.028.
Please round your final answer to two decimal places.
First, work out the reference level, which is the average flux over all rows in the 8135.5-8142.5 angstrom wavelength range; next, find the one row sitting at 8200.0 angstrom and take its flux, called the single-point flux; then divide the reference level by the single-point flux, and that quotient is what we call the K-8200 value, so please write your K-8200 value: 1.00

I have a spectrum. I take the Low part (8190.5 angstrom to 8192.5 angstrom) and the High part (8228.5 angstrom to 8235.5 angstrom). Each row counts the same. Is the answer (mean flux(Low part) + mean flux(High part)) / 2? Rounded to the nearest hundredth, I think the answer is 7.35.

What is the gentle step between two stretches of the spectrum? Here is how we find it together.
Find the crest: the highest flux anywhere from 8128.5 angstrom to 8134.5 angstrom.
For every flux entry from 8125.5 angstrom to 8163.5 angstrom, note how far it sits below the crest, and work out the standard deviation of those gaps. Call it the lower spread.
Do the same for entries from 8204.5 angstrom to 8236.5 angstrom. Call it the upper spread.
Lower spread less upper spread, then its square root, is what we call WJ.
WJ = 0.26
